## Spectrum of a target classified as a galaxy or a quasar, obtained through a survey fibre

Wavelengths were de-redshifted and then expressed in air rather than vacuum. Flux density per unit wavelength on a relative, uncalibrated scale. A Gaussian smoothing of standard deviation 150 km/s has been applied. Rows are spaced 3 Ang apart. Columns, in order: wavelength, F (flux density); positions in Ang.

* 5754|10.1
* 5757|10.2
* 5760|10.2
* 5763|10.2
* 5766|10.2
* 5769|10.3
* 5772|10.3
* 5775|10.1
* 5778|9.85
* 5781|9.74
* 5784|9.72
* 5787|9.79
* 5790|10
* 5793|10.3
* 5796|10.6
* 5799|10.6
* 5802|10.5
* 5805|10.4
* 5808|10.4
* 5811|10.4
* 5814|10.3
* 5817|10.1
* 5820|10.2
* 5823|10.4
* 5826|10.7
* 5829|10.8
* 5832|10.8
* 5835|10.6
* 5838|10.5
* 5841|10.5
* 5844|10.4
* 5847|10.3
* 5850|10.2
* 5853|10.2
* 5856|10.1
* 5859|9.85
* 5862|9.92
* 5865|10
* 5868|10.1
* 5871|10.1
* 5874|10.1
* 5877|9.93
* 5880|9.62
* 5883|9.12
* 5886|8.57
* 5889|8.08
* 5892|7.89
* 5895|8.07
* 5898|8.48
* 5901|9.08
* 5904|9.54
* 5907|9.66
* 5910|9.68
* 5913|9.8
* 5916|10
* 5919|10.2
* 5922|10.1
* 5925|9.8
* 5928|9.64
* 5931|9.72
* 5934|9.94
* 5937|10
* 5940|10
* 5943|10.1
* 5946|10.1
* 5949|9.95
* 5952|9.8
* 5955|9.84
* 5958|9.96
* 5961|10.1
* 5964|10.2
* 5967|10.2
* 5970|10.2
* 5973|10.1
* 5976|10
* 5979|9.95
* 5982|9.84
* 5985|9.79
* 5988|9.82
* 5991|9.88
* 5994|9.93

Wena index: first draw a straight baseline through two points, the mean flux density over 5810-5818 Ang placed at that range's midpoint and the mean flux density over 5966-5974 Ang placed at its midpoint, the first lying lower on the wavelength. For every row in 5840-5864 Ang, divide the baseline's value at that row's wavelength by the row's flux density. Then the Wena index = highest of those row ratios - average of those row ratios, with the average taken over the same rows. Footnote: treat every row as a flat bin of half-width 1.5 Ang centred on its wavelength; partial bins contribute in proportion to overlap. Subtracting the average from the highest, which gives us 0.03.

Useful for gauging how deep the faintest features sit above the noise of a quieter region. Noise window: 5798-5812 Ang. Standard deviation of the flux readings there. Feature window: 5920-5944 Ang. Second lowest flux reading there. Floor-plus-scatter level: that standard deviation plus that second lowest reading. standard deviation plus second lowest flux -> 9.8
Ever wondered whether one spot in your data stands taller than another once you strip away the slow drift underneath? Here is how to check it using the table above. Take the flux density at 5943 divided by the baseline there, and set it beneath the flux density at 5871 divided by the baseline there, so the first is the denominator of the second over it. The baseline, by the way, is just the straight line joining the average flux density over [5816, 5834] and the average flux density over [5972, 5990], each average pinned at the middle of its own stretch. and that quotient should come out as 0.97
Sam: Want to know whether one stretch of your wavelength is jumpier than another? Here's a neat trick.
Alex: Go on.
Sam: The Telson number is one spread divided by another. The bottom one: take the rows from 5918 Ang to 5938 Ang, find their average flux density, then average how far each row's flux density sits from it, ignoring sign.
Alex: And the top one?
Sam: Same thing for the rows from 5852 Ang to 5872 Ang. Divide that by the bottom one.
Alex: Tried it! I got 0.6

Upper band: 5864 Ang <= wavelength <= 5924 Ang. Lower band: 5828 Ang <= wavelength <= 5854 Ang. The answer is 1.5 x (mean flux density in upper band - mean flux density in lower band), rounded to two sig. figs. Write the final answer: -1.6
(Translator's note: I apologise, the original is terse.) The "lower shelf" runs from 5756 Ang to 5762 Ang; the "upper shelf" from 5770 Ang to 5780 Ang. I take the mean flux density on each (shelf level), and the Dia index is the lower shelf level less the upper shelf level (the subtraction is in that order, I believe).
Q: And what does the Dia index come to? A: 0.12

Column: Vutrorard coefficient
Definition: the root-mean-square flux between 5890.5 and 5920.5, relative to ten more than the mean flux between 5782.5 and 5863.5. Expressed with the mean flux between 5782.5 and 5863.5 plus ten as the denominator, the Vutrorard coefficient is 0.46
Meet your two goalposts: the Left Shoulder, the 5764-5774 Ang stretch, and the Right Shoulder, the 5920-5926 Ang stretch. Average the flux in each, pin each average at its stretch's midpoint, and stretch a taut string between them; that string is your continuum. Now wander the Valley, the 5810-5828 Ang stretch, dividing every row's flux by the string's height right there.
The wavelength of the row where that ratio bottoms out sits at 5817 Ang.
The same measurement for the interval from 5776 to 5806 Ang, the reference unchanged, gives 5784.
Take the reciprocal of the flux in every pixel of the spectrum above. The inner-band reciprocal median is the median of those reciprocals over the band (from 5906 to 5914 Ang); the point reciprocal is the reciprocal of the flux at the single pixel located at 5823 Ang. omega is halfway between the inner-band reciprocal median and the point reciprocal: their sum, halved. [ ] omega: 0.100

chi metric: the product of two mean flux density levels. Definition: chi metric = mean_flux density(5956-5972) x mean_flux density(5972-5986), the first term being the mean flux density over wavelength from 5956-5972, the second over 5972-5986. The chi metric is 101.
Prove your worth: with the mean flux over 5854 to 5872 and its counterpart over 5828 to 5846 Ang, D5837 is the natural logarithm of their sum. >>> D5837 3.03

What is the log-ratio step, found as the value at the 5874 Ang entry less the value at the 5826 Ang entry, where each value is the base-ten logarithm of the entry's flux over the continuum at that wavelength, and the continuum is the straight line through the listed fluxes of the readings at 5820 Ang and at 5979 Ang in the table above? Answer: -0.022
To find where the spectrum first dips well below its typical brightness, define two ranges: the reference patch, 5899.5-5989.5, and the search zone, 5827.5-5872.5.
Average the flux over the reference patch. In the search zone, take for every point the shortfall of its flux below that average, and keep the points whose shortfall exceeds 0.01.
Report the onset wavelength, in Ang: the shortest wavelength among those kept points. 5859 Ang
